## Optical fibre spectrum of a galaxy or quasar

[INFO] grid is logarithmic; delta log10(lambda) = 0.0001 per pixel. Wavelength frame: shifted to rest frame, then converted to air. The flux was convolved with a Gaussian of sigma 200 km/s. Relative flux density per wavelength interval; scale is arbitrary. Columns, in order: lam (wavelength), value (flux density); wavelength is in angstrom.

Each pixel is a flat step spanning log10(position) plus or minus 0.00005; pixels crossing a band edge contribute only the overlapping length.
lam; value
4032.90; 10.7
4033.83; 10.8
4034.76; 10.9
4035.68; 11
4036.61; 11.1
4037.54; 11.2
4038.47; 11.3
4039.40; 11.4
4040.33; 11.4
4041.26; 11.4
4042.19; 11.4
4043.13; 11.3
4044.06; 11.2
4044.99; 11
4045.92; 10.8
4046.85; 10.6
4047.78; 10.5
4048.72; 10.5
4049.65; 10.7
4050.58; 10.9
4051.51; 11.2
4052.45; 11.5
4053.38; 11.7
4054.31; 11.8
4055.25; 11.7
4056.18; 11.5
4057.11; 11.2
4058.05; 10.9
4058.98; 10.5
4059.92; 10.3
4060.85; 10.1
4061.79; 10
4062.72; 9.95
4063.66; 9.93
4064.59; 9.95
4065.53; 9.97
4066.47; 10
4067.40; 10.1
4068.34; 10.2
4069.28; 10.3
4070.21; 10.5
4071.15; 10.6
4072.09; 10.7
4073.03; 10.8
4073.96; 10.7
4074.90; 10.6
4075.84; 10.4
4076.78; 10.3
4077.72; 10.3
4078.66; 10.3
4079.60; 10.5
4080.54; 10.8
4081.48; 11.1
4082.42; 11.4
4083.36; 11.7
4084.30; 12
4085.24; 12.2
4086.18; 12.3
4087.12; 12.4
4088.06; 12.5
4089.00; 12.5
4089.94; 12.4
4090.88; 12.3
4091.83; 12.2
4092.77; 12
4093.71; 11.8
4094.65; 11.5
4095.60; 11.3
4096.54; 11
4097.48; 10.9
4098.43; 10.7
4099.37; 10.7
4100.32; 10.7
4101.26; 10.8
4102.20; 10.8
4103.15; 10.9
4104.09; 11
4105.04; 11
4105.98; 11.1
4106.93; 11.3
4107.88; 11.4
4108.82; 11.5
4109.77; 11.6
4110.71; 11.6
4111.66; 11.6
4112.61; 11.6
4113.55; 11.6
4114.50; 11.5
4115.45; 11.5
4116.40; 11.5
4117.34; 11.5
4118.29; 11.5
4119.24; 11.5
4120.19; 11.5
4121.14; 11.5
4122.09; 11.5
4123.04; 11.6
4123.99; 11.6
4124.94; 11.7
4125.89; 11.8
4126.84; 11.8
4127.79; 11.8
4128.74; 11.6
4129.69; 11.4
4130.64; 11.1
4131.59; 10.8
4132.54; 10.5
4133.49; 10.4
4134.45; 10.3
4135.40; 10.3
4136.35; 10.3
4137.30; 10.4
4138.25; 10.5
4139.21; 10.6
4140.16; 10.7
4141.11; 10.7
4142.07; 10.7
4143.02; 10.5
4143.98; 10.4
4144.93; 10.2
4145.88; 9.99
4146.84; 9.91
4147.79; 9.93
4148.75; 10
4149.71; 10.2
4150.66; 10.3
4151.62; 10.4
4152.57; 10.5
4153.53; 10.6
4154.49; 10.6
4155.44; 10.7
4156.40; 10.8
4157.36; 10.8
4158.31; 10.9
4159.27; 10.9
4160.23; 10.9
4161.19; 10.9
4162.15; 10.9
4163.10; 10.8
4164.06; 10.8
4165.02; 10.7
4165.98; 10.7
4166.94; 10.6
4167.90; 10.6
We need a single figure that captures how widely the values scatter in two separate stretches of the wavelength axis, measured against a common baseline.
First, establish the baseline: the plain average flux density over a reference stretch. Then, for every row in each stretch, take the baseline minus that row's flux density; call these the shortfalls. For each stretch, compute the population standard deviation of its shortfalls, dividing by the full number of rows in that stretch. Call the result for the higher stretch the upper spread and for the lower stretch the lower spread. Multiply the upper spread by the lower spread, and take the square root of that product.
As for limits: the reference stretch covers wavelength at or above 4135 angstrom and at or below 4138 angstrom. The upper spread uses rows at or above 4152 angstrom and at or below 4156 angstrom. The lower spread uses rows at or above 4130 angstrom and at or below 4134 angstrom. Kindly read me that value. 0.14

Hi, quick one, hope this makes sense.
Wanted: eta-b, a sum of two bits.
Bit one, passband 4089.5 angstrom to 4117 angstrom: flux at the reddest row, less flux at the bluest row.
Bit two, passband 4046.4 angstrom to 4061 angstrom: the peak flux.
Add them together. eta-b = 10.9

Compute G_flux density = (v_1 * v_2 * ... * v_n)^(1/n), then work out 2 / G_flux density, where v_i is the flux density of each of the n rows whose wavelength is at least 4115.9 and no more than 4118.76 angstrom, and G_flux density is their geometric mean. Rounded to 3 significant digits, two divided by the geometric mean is 0.174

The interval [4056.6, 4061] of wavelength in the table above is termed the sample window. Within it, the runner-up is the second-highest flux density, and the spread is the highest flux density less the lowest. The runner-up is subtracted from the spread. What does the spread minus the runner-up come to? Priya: -9.8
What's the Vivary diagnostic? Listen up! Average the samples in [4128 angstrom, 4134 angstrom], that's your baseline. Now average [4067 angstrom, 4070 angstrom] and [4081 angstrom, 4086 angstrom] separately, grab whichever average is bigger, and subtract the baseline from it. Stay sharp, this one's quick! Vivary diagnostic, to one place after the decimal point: 0.7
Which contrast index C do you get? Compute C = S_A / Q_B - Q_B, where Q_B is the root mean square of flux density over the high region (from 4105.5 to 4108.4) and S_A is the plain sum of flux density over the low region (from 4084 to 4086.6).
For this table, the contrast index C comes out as -8.0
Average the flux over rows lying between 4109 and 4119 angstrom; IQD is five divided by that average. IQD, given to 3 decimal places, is 0.433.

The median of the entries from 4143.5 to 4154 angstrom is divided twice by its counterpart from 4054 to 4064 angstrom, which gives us 0.093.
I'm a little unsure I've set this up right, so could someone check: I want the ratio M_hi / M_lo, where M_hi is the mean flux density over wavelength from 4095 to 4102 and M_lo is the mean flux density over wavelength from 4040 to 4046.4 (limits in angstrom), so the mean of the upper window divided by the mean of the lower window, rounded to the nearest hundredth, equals 0.97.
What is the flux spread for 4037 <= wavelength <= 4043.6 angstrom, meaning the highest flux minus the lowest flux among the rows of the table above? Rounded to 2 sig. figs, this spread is 0.20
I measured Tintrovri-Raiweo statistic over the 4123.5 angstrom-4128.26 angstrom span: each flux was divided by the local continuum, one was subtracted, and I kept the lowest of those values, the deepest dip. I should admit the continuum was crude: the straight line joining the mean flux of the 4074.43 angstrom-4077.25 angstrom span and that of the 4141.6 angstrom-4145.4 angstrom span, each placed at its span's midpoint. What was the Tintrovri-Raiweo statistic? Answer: 0.11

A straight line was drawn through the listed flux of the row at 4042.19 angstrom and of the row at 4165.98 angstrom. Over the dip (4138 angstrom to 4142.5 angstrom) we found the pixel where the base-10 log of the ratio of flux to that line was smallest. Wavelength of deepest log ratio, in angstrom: 4138.25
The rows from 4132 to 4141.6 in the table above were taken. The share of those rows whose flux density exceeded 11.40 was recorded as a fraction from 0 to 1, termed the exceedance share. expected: 0.000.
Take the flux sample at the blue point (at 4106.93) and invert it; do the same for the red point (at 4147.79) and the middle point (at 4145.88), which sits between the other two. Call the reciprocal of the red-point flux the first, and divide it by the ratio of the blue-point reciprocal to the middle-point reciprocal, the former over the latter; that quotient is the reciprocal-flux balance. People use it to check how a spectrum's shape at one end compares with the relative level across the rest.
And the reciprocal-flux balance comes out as 0.114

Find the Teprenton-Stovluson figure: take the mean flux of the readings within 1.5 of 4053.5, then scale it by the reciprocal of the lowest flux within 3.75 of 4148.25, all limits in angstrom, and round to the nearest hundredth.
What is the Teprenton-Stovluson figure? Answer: 1.18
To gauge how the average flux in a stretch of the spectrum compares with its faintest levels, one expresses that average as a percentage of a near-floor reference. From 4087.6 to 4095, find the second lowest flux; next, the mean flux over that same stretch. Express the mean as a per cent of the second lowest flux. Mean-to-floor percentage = 103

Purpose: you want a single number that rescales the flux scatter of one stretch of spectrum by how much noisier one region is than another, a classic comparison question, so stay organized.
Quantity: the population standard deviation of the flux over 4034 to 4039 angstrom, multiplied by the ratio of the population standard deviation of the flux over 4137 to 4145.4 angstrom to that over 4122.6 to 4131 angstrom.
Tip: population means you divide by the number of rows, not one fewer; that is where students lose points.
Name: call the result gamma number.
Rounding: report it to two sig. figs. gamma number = 0.11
